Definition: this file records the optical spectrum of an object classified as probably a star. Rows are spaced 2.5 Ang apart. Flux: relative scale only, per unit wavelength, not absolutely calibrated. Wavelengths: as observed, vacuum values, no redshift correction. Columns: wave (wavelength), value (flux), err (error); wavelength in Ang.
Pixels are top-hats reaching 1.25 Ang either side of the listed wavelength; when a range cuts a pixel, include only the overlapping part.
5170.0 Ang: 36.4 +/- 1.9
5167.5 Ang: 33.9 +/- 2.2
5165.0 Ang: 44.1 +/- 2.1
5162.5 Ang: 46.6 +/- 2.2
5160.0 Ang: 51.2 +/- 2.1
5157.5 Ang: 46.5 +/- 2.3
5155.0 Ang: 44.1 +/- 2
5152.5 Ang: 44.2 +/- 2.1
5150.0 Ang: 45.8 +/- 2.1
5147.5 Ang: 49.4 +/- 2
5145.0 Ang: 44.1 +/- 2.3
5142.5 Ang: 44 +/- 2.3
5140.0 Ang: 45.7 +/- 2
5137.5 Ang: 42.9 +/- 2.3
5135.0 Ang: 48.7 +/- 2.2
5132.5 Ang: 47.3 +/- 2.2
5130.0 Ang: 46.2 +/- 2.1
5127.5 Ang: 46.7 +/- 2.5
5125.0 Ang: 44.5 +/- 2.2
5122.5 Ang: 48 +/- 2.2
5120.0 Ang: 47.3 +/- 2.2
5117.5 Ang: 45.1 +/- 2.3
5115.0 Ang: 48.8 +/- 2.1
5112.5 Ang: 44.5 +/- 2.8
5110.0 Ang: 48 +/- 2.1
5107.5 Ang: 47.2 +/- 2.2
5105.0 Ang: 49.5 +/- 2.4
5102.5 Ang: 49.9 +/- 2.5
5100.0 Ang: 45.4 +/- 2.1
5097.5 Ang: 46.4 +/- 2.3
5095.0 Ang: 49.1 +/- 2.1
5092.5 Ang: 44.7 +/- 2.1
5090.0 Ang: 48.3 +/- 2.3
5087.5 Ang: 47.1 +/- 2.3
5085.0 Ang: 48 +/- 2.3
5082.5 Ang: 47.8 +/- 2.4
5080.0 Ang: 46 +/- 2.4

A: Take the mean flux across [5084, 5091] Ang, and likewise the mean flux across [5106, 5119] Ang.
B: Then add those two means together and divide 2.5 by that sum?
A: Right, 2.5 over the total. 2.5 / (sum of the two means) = 0.0264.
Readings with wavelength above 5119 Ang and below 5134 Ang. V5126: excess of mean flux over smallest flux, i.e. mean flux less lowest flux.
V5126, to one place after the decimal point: 2.2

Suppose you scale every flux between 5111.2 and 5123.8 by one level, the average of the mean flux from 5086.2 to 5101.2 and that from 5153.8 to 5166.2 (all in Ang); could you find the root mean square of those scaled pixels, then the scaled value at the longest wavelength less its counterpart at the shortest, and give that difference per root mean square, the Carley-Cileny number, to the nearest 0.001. 0.075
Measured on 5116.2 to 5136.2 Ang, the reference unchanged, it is 0.077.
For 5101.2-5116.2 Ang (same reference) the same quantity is -0.023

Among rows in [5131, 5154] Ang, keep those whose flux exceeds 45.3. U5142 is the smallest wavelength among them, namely 5132.5 Ang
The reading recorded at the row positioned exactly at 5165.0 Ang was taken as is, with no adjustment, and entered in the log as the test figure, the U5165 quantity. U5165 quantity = 44.1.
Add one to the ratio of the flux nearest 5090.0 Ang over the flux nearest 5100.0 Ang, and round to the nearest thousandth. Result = 2.064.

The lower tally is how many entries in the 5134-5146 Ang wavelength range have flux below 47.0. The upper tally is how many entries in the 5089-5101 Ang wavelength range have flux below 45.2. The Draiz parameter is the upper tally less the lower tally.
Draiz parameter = -3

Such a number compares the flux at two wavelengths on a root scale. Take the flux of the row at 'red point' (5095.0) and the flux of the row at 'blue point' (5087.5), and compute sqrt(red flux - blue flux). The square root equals 1.4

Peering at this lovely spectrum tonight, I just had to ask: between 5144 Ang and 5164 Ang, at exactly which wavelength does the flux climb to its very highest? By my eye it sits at 5160.0 Ang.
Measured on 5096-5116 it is 5102.5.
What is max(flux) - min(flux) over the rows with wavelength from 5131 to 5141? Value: 5.8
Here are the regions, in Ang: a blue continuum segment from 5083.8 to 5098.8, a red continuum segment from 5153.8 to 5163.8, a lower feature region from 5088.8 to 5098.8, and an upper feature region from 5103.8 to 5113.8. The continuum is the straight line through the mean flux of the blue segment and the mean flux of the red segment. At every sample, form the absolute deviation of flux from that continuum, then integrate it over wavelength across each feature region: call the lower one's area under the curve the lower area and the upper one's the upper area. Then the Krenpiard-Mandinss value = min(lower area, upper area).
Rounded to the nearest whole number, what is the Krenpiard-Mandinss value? 14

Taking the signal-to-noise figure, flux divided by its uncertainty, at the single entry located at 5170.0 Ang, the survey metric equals 19.2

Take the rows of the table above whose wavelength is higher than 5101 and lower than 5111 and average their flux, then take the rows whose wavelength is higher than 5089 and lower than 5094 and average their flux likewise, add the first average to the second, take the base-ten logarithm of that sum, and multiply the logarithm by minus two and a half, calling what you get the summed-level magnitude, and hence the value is -4.946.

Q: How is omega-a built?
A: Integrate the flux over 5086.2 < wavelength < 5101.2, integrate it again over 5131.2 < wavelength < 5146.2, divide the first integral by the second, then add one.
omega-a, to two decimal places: 2.03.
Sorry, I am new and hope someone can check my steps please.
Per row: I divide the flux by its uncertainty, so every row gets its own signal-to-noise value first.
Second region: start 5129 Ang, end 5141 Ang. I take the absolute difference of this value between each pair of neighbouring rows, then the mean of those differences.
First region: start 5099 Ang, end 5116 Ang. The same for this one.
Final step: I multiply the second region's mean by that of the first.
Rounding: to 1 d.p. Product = 6.9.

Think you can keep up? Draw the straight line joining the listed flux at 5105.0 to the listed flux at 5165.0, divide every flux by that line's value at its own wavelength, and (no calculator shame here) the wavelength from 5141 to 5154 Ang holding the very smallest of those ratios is 5142.5 Ang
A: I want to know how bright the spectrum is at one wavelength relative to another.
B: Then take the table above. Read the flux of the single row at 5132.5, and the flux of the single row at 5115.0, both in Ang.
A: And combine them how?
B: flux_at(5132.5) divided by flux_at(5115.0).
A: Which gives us 0.97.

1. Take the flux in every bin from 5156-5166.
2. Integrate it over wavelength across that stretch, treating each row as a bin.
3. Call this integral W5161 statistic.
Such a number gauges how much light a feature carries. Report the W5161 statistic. 471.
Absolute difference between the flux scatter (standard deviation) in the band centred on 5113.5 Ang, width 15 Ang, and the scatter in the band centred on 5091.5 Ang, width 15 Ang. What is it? 0.10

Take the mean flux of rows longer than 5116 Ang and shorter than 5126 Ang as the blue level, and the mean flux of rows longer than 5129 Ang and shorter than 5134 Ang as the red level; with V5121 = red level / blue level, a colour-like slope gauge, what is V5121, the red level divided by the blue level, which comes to 1.01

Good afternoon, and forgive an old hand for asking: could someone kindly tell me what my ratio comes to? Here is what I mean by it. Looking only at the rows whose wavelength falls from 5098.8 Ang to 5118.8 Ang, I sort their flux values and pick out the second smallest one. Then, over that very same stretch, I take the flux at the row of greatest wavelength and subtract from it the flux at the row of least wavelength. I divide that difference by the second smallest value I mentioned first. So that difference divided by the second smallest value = -0.007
